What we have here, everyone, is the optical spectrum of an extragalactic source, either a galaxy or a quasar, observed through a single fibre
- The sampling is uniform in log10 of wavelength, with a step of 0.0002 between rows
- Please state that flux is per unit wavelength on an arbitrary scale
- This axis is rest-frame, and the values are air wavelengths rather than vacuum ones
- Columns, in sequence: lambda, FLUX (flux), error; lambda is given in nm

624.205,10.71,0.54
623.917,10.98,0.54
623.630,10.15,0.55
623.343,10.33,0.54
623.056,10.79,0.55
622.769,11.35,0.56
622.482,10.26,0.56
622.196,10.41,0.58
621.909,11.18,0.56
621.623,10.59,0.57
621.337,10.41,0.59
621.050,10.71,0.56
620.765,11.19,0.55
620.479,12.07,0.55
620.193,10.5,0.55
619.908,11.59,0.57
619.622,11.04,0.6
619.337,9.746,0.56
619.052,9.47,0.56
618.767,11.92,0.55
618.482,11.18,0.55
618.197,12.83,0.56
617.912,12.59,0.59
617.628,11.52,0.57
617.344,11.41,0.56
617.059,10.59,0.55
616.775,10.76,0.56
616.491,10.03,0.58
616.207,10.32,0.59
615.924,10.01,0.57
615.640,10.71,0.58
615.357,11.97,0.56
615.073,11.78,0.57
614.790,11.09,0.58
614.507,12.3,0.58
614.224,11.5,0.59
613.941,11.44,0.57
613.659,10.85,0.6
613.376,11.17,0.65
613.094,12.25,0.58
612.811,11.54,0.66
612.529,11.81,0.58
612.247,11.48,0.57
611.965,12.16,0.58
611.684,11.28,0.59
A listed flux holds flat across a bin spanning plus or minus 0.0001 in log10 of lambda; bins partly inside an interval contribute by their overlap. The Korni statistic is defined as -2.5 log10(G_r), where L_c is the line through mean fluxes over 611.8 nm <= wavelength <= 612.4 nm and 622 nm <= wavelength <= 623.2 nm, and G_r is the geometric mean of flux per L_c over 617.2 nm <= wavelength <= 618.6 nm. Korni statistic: -0.06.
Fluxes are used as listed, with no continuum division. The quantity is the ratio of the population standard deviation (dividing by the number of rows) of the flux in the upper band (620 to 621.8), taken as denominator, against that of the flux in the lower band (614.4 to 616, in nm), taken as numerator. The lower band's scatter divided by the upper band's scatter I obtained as 1.4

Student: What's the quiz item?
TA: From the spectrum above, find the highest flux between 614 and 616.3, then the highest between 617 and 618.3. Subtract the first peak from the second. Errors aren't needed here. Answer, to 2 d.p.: 0.53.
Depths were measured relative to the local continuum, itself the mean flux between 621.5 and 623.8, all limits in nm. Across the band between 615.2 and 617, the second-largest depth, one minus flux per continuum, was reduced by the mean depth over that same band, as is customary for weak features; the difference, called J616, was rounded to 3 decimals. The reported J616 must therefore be 0.057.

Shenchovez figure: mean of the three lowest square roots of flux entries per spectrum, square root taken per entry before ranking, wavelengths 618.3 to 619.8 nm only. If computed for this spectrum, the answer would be 3.17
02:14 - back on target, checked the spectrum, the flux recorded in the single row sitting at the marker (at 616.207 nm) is 10.32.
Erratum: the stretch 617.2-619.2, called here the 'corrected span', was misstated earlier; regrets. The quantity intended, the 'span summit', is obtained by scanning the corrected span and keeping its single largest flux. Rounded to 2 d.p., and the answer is 12.83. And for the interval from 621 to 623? 11.35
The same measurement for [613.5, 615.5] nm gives 12.30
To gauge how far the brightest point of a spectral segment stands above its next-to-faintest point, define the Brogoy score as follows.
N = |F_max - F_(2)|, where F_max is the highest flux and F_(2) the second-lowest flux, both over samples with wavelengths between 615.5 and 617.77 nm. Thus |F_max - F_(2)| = 1.5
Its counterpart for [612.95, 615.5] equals 1.2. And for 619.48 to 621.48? 1.6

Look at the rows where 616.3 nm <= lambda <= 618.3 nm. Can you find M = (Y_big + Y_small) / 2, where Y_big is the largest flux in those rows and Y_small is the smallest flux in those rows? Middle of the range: 11.4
